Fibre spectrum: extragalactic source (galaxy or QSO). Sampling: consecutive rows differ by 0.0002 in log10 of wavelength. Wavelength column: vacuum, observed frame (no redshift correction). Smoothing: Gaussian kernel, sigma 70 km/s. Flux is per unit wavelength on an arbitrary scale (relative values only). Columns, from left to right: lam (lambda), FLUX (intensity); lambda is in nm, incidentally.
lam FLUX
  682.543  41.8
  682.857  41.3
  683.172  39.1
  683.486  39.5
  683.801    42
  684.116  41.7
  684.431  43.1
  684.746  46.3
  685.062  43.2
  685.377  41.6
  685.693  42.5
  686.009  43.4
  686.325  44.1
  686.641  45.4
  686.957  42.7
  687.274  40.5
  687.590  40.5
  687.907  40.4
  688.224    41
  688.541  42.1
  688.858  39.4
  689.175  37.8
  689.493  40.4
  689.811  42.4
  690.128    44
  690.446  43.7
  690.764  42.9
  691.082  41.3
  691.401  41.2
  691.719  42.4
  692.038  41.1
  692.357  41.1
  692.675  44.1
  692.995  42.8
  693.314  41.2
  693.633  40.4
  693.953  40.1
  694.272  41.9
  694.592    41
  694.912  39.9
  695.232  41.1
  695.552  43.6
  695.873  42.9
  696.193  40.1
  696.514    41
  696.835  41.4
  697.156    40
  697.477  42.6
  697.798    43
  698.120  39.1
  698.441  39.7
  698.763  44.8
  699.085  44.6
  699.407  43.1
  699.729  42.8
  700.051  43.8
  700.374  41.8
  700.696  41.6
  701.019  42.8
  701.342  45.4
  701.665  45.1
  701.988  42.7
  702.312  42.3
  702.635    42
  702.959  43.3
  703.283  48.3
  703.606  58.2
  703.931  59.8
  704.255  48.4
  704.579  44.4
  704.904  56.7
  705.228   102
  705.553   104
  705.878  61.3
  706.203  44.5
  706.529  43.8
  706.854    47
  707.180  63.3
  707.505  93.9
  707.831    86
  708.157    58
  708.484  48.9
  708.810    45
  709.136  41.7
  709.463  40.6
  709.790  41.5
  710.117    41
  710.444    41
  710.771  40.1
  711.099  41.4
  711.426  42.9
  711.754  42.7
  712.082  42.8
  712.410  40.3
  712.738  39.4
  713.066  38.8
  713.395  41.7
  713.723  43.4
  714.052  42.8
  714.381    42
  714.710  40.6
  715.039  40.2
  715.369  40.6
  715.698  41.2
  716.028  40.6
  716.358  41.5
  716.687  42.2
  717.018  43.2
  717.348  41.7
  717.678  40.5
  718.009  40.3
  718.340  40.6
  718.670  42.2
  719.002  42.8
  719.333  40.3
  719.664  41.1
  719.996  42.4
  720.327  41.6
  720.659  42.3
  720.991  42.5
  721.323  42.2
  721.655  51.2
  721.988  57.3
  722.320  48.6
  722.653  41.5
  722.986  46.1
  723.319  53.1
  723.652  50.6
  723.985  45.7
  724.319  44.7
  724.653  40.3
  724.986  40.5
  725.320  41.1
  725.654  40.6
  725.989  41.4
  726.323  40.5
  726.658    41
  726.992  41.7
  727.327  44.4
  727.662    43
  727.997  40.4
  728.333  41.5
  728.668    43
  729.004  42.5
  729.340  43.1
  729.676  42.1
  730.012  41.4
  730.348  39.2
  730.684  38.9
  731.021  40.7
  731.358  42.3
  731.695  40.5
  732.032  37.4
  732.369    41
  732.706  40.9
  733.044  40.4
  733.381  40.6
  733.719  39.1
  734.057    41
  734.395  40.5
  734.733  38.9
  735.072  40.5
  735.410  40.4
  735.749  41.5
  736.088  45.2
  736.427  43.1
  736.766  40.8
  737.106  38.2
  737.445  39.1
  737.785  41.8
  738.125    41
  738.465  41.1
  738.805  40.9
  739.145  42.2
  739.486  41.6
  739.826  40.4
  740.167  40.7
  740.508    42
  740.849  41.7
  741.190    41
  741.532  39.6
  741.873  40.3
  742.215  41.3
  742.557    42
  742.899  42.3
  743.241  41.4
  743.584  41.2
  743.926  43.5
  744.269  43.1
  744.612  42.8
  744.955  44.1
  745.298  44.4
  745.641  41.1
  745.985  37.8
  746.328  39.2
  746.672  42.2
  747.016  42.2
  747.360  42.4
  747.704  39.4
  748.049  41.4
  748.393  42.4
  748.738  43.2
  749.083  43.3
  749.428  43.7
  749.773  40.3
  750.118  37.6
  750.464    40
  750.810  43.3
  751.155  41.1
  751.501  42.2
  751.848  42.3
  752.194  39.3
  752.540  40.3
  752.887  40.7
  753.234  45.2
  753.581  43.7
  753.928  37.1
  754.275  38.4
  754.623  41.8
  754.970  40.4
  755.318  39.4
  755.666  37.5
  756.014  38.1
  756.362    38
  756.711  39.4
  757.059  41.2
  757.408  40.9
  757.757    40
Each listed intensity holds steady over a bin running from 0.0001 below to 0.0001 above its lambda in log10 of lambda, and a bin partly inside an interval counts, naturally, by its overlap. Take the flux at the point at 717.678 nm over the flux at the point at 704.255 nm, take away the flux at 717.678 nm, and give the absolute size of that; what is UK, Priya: 40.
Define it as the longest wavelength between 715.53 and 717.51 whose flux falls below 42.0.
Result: 717.348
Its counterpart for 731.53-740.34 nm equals 740.167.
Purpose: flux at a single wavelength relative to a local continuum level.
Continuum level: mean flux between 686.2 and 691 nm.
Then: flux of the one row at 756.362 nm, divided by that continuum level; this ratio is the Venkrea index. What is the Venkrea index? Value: 0.91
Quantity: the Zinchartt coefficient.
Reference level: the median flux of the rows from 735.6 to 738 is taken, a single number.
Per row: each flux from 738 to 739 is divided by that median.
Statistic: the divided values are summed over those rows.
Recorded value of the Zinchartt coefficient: 3.0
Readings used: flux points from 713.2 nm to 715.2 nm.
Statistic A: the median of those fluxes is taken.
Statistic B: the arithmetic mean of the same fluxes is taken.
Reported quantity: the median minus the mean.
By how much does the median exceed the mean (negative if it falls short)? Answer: 0.1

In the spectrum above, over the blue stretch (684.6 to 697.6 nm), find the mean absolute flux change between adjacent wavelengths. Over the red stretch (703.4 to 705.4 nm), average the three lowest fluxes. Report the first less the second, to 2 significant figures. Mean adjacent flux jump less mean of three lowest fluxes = -48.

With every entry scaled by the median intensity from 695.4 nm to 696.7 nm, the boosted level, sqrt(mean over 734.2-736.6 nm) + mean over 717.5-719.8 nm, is 1.97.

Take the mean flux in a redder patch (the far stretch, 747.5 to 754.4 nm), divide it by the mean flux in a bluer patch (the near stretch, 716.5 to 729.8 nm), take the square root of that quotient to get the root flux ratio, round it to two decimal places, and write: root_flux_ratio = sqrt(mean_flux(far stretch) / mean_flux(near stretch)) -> 0.98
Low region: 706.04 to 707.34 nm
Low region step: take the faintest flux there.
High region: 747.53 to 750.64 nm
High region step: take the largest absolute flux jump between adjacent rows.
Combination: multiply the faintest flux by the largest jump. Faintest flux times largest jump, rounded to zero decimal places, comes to 149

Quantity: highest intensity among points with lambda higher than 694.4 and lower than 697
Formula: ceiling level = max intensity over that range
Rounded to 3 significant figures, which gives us 43.6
